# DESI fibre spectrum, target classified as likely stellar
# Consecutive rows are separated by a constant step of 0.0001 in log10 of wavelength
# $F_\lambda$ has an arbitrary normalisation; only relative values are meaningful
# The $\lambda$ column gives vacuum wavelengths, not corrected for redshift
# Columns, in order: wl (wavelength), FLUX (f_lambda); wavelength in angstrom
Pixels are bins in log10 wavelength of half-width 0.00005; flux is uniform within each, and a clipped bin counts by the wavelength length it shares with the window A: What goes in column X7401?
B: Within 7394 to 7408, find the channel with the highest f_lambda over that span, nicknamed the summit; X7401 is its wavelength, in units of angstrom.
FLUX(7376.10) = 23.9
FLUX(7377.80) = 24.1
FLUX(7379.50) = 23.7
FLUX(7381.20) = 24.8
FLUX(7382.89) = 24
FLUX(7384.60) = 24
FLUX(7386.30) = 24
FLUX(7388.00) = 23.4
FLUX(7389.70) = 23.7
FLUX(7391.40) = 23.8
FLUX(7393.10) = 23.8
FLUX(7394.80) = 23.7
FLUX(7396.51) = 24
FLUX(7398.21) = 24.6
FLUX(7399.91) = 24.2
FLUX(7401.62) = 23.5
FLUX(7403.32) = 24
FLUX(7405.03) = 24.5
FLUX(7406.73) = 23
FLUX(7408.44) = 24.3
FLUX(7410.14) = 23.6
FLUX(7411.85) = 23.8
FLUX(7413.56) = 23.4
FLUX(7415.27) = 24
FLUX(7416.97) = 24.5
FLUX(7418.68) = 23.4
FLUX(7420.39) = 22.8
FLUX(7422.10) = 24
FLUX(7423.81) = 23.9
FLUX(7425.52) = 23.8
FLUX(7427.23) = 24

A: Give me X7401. 7398.21 angstrom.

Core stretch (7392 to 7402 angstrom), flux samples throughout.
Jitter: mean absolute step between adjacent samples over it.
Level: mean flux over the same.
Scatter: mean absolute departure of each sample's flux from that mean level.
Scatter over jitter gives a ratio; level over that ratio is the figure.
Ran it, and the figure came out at 34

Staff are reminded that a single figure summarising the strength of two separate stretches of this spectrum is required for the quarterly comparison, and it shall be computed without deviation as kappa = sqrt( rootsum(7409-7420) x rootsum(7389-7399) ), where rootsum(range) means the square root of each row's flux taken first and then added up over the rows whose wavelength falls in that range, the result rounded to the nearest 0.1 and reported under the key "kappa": 29.3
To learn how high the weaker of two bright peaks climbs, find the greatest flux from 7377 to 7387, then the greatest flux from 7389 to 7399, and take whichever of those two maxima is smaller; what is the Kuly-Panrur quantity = 24.6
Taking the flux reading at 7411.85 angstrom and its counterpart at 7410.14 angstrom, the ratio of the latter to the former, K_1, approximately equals 0.992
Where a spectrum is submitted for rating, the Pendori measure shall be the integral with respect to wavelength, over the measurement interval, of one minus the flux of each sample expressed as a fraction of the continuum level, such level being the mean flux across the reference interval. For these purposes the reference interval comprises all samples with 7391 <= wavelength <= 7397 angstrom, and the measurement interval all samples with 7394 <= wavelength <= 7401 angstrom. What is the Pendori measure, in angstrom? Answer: -0.09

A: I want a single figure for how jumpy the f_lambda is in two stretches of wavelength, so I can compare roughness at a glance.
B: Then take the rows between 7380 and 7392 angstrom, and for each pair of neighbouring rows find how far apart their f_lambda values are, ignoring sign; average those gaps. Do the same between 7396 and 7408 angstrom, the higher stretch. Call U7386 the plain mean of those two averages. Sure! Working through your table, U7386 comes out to 0.50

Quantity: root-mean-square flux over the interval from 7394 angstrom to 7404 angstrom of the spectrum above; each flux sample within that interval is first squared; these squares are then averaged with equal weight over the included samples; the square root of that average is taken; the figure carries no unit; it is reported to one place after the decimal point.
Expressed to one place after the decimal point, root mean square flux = 24.0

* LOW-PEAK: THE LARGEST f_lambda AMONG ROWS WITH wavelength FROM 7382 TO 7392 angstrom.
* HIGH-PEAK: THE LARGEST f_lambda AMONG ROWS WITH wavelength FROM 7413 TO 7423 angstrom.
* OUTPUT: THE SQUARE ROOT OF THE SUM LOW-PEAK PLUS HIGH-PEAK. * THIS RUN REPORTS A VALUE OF 6.964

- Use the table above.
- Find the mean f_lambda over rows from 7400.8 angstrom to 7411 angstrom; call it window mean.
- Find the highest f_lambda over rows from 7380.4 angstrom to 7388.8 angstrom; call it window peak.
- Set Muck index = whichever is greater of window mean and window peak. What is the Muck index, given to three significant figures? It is 24.8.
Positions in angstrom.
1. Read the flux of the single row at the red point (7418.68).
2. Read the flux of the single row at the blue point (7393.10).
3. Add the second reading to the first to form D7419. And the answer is 47.2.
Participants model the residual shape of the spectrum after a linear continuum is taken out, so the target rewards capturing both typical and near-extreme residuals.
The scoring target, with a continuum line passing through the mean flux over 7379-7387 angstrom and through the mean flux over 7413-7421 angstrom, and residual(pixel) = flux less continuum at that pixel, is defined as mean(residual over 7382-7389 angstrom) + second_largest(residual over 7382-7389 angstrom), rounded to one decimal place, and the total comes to -0.3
